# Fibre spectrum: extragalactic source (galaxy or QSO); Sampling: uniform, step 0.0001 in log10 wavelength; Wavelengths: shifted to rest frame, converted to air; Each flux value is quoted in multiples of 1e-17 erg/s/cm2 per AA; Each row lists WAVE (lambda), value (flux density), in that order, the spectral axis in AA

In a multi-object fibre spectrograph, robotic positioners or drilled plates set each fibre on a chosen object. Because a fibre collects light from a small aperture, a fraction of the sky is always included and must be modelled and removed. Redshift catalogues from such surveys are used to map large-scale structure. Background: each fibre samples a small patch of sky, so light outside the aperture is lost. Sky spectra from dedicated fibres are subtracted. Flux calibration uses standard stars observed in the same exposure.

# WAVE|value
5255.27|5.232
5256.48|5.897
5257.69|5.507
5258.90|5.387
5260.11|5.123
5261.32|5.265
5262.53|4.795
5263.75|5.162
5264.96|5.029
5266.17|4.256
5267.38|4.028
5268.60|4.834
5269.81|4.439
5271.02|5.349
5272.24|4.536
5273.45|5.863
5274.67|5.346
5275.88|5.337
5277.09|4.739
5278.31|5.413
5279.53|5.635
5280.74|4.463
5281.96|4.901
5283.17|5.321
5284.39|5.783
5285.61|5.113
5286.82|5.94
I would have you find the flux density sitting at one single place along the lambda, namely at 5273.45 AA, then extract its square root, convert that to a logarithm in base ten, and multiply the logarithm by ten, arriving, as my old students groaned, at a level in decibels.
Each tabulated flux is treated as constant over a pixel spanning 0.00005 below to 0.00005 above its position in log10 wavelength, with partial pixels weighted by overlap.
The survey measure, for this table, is 3.8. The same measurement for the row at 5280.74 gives 3.2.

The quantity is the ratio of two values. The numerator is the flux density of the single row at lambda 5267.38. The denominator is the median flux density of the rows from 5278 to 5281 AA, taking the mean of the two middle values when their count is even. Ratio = 0.74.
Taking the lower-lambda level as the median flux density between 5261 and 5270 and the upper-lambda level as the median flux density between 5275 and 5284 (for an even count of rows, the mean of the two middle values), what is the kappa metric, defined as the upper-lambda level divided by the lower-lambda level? 1.11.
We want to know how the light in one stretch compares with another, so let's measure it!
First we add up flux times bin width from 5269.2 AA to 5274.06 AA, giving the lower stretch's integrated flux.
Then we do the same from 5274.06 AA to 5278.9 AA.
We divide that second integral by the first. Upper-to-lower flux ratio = 1.03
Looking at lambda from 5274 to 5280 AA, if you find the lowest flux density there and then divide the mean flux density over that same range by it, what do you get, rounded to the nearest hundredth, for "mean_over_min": 1.12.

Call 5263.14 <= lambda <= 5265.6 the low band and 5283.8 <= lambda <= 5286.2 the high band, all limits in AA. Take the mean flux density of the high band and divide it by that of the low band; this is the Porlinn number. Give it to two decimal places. 1.07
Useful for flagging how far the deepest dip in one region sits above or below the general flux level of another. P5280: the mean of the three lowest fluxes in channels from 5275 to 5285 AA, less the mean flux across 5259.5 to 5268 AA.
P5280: -0.11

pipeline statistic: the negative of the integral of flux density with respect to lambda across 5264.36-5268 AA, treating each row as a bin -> -16.1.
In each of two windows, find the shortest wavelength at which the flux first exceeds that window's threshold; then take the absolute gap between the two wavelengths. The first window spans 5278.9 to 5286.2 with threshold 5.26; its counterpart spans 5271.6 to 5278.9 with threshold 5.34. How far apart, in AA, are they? 6.1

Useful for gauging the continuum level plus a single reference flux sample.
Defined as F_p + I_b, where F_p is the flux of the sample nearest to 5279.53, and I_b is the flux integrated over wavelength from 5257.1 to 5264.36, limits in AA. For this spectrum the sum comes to 43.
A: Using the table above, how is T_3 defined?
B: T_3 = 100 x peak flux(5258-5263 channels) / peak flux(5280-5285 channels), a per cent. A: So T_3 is 93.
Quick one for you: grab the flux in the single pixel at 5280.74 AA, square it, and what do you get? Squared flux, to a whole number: 20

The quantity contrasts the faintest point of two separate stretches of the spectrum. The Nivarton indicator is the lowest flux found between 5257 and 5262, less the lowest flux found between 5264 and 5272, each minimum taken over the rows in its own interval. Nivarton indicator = 1.1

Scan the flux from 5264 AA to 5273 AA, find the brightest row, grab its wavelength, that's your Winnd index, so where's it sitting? 5271.02 AA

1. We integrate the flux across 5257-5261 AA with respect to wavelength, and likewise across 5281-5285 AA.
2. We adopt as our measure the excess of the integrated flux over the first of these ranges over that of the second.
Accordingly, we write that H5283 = 0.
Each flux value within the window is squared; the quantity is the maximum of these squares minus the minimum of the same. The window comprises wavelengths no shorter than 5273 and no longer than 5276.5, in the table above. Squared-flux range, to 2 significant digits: 5.9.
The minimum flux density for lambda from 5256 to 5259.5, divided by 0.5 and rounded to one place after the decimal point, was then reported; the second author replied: 10.8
